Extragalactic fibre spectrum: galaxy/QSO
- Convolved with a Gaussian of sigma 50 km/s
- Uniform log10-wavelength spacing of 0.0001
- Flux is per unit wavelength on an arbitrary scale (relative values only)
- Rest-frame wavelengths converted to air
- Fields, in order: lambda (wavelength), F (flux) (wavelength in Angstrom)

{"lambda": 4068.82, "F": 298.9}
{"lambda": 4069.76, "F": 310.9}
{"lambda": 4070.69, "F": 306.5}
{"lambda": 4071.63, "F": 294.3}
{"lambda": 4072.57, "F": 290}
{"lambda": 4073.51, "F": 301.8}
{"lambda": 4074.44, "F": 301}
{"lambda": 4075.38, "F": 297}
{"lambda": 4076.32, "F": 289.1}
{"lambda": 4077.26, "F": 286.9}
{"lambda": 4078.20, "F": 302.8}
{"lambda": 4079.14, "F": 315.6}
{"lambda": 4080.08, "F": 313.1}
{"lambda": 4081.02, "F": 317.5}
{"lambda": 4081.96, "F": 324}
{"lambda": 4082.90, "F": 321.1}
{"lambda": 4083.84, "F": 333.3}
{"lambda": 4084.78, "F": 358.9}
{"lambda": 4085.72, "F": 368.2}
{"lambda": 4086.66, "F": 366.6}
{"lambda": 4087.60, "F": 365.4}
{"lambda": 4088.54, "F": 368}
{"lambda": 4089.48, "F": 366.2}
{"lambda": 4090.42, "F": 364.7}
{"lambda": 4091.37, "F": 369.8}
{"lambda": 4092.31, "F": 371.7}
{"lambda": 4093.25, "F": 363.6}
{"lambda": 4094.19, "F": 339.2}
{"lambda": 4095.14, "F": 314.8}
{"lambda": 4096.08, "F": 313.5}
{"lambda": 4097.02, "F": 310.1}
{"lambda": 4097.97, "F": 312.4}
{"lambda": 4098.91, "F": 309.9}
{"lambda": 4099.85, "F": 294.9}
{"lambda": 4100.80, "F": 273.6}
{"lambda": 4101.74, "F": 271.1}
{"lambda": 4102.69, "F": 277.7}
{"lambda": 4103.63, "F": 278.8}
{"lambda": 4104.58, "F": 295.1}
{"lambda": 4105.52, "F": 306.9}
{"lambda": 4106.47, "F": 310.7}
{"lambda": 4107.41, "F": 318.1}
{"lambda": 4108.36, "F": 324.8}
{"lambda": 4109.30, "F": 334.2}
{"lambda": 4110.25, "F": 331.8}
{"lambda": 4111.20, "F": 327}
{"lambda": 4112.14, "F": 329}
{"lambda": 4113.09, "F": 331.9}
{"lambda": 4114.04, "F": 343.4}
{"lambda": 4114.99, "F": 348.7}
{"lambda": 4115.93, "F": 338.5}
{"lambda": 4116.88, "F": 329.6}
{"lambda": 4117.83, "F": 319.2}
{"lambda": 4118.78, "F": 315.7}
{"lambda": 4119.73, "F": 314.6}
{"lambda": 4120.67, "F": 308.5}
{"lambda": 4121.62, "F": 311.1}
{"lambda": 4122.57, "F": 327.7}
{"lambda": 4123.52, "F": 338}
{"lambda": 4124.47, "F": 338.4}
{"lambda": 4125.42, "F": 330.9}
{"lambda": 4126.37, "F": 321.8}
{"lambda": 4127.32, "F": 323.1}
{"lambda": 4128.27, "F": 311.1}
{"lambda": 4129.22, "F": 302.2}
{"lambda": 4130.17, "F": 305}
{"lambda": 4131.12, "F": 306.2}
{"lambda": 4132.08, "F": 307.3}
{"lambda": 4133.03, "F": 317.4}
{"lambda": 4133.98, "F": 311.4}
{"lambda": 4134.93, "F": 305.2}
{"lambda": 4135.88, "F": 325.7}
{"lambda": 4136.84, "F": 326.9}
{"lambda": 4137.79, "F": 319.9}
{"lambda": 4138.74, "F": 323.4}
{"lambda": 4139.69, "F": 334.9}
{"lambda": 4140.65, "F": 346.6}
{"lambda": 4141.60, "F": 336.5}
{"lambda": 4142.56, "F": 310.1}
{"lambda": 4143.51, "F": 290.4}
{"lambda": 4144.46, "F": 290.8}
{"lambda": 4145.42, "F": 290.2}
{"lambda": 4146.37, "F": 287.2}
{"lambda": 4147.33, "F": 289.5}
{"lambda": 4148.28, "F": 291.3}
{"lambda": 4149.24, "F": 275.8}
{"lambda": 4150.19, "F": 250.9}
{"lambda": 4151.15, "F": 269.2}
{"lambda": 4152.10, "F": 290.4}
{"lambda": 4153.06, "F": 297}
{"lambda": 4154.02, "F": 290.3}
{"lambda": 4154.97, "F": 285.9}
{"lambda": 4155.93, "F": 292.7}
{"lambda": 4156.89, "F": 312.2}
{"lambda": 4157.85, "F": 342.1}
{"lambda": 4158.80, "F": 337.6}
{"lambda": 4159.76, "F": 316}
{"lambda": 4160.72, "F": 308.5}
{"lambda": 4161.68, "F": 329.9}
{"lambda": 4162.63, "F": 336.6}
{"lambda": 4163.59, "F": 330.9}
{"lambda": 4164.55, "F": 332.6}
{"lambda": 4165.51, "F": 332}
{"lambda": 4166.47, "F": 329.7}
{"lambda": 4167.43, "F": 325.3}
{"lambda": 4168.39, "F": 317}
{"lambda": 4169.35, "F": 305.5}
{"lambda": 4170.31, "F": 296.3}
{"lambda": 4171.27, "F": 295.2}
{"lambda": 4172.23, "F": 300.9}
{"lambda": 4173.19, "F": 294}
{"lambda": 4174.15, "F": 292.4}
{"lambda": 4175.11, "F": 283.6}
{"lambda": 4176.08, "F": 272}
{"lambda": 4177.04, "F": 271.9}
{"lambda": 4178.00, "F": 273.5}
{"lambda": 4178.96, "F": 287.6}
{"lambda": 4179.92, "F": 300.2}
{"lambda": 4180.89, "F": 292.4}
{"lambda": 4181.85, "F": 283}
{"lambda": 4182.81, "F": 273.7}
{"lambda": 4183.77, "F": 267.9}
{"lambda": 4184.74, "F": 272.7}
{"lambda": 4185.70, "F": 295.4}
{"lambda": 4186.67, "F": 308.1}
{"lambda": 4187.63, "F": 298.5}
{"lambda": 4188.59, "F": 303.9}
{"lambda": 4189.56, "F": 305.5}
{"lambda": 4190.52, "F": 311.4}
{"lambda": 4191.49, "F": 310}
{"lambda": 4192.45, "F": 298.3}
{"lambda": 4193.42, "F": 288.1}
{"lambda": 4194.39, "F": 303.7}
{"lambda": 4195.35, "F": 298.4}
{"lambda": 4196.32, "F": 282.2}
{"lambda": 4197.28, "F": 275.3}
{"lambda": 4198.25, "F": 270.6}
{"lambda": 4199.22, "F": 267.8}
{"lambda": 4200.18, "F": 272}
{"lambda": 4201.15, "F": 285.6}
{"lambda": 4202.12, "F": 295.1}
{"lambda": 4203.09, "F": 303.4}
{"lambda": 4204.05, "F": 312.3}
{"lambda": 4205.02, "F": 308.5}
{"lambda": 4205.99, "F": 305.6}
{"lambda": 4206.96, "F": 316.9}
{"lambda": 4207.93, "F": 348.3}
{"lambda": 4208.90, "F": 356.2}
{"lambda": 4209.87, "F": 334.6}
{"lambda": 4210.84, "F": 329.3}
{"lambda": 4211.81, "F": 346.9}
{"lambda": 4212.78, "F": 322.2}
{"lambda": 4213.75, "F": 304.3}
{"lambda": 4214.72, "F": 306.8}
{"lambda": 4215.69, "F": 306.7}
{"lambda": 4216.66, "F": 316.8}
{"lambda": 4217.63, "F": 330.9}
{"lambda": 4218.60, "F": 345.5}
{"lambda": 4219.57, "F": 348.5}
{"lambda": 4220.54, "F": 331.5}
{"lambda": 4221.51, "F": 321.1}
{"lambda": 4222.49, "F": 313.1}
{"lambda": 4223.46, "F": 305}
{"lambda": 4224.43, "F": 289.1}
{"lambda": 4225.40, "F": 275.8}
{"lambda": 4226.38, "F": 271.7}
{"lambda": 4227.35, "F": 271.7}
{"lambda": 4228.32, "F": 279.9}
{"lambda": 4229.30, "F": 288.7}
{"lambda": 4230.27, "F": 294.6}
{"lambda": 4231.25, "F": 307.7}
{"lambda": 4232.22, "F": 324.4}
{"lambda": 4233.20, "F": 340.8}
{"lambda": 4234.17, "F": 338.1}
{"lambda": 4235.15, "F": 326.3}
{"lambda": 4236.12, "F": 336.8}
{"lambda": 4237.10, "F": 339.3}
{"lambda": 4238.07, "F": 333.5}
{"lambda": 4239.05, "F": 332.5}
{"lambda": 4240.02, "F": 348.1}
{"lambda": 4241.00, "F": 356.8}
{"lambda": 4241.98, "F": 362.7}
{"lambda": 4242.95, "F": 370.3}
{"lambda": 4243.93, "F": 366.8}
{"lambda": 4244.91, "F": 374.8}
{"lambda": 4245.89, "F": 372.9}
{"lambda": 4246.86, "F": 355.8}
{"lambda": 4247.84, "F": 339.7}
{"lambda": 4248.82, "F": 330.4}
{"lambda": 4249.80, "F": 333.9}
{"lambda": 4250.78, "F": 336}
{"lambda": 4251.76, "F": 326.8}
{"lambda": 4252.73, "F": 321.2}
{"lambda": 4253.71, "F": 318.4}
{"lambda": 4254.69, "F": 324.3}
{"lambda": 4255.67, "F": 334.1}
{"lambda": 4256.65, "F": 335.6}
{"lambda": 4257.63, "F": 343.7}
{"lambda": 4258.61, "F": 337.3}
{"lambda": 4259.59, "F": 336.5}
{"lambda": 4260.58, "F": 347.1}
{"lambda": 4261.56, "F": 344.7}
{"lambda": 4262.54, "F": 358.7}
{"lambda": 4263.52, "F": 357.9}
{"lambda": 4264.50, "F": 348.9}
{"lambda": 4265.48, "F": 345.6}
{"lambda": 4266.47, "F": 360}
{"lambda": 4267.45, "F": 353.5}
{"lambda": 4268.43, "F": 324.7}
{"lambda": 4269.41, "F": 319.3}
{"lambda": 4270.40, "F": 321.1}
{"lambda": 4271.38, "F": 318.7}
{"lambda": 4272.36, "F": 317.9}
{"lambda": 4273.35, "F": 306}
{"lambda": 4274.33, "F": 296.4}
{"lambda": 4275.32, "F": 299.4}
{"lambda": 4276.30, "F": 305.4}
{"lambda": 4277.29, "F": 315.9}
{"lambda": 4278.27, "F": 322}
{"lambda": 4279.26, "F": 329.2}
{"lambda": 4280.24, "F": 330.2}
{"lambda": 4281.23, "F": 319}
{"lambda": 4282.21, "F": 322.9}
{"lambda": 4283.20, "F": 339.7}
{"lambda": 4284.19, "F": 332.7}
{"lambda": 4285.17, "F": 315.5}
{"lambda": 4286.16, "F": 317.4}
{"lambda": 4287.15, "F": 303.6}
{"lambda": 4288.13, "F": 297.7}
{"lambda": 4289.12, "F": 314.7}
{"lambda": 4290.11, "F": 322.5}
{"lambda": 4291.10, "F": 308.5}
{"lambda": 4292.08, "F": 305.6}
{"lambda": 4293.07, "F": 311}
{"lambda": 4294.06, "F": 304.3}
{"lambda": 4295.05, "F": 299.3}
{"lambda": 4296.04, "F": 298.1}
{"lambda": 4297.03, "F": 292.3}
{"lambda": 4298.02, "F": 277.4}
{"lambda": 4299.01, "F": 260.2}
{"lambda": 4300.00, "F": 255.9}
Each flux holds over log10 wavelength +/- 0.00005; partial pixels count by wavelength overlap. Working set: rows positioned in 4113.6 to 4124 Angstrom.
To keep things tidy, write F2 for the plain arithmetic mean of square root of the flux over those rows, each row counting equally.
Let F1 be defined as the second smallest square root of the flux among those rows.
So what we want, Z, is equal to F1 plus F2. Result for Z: 35.7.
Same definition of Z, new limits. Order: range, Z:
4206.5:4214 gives 36.0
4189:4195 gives 34.7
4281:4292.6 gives 35.2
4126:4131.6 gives 35.1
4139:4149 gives 34.5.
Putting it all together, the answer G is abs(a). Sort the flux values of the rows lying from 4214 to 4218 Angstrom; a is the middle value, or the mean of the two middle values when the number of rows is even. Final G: 312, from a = 312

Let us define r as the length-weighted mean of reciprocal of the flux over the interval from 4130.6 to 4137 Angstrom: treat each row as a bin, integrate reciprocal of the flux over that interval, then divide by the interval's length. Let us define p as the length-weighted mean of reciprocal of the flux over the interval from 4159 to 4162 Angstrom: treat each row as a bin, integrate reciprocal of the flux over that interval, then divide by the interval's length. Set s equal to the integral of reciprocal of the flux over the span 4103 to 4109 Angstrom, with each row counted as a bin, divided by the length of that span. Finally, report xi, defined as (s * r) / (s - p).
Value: 0.07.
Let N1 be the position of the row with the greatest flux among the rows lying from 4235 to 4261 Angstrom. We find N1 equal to 4244.91 Angstrom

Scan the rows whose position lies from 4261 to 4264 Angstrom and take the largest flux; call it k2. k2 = 358.7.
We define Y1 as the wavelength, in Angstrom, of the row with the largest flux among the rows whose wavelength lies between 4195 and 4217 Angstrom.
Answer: 4208.90 Angstrom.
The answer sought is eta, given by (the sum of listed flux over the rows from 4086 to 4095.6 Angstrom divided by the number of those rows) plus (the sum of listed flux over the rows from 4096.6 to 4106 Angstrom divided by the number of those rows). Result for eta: 652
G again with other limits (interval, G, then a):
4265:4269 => 350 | 350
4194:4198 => 290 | 290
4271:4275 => 312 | 312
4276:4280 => 319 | 319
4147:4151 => 283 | 283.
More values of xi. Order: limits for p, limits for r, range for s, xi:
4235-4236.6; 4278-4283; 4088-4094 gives -0.03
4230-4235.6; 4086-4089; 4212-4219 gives 0.25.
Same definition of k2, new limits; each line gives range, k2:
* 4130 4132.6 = 307.3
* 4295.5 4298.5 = 298.1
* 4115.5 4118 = 338.5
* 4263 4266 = 357.9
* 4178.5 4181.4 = 300.2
